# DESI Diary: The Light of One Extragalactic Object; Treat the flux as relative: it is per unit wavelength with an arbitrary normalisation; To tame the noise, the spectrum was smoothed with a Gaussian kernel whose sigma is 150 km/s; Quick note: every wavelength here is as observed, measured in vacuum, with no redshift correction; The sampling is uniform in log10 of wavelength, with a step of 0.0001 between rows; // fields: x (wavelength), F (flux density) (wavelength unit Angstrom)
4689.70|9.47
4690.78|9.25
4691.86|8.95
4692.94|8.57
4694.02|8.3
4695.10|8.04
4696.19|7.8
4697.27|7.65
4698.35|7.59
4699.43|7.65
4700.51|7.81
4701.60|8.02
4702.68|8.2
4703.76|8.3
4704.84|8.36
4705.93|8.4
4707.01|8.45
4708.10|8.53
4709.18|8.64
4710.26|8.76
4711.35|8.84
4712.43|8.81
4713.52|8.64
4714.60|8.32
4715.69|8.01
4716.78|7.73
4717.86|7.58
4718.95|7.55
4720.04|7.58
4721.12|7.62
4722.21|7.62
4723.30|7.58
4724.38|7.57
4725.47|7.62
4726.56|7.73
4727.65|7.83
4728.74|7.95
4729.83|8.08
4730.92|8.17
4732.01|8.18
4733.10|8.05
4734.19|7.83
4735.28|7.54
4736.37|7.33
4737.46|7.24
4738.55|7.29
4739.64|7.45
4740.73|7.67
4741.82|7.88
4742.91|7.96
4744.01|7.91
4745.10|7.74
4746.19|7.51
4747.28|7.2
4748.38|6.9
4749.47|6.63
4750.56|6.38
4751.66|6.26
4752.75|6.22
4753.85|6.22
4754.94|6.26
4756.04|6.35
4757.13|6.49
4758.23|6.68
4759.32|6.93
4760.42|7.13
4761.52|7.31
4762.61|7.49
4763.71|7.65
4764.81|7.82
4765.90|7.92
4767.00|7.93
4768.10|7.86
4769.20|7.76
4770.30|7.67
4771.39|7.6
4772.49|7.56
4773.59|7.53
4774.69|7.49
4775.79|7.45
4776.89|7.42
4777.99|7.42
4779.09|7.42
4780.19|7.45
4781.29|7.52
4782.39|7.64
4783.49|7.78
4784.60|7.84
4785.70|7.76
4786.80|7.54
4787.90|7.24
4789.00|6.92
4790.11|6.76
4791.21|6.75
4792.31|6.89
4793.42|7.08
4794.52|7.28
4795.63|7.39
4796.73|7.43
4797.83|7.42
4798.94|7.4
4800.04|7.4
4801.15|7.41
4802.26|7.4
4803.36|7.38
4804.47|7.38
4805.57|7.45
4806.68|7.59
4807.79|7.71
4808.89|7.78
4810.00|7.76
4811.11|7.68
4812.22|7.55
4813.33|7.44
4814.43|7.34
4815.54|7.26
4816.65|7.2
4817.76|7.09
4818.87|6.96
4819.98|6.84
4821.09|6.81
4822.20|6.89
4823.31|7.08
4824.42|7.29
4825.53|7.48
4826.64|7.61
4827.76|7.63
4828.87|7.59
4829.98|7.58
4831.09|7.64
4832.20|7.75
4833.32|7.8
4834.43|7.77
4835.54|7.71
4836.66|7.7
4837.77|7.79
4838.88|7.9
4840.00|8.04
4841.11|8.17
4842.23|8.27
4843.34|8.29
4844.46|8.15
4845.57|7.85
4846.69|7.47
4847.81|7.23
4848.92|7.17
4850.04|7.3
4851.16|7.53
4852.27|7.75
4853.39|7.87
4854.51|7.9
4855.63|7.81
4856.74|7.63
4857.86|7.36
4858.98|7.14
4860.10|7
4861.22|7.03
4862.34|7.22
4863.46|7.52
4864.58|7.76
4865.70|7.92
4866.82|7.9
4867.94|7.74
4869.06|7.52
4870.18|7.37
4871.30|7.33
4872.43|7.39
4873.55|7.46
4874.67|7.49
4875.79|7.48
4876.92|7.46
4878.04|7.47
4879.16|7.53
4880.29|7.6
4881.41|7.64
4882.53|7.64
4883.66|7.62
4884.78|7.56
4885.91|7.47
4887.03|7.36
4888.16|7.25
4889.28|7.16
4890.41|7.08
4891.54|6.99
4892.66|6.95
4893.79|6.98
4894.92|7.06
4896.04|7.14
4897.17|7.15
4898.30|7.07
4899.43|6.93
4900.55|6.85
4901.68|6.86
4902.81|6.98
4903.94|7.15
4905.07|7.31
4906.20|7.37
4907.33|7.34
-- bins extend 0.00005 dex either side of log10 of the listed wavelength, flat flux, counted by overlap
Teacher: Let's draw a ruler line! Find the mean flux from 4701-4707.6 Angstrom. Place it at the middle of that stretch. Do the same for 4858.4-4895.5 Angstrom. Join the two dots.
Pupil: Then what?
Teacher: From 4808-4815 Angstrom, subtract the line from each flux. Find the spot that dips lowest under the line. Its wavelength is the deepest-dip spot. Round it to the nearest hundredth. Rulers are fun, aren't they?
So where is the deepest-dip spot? 4814.43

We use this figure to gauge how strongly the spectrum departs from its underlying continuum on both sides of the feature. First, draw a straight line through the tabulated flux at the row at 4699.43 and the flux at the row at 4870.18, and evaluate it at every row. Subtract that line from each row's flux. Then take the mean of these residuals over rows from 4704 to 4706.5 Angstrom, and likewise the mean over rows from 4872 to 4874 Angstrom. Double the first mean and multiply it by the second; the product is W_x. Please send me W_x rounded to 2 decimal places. 0.09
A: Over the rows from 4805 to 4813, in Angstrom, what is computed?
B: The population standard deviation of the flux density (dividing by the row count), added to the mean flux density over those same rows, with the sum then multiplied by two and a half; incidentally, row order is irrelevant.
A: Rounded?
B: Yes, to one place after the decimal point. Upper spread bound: 19.4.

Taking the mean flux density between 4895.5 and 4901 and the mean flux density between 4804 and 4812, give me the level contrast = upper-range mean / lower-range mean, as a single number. 0.92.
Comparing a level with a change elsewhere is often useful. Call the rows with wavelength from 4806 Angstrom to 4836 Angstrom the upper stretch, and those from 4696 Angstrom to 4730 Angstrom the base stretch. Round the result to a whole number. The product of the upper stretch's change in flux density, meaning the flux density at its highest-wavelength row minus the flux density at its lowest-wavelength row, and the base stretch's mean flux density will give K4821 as 1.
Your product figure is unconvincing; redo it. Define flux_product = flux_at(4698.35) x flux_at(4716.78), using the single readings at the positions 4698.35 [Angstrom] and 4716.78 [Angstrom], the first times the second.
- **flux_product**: 59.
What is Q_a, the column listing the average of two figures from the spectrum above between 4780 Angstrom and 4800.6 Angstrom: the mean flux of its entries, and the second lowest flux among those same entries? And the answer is 7.05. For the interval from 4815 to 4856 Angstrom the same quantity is 7.21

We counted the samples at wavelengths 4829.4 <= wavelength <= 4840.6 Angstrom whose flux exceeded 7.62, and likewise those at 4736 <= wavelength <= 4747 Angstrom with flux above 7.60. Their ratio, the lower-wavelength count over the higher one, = 0.6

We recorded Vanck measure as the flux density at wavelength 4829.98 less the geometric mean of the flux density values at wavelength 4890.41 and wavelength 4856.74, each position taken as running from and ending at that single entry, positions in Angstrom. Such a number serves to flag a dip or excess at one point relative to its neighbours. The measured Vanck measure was 0.2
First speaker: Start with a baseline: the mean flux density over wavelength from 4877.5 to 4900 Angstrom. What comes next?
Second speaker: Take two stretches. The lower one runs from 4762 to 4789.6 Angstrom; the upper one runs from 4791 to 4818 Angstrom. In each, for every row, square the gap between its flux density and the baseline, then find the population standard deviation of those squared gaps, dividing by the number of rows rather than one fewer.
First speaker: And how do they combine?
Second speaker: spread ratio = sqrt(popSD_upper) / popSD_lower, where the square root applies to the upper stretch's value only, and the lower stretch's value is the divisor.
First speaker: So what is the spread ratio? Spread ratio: 2.3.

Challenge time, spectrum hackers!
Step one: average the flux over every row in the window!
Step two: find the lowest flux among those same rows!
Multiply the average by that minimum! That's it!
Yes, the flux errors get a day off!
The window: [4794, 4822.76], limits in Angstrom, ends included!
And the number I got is 50.1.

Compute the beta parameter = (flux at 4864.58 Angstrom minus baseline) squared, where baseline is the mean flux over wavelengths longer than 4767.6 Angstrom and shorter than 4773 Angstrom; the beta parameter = 0.00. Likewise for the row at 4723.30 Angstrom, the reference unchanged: 0.01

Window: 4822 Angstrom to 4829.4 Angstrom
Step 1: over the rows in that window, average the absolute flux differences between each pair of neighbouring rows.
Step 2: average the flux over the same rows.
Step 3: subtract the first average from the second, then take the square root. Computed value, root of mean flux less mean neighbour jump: 2.69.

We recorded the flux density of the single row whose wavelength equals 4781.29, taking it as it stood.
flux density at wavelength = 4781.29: 7.52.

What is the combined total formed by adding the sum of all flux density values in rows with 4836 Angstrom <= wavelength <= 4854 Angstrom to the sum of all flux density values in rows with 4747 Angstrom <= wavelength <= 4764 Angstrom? 233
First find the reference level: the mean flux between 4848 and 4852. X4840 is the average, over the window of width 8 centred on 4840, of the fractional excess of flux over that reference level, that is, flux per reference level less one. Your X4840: 0.09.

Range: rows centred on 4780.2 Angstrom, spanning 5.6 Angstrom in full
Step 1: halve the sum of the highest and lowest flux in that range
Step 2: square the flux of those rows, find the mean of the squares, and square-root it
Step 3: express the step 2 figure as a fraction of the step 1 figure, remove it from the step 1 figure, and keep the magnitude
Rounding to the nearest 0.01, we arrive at 6.54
